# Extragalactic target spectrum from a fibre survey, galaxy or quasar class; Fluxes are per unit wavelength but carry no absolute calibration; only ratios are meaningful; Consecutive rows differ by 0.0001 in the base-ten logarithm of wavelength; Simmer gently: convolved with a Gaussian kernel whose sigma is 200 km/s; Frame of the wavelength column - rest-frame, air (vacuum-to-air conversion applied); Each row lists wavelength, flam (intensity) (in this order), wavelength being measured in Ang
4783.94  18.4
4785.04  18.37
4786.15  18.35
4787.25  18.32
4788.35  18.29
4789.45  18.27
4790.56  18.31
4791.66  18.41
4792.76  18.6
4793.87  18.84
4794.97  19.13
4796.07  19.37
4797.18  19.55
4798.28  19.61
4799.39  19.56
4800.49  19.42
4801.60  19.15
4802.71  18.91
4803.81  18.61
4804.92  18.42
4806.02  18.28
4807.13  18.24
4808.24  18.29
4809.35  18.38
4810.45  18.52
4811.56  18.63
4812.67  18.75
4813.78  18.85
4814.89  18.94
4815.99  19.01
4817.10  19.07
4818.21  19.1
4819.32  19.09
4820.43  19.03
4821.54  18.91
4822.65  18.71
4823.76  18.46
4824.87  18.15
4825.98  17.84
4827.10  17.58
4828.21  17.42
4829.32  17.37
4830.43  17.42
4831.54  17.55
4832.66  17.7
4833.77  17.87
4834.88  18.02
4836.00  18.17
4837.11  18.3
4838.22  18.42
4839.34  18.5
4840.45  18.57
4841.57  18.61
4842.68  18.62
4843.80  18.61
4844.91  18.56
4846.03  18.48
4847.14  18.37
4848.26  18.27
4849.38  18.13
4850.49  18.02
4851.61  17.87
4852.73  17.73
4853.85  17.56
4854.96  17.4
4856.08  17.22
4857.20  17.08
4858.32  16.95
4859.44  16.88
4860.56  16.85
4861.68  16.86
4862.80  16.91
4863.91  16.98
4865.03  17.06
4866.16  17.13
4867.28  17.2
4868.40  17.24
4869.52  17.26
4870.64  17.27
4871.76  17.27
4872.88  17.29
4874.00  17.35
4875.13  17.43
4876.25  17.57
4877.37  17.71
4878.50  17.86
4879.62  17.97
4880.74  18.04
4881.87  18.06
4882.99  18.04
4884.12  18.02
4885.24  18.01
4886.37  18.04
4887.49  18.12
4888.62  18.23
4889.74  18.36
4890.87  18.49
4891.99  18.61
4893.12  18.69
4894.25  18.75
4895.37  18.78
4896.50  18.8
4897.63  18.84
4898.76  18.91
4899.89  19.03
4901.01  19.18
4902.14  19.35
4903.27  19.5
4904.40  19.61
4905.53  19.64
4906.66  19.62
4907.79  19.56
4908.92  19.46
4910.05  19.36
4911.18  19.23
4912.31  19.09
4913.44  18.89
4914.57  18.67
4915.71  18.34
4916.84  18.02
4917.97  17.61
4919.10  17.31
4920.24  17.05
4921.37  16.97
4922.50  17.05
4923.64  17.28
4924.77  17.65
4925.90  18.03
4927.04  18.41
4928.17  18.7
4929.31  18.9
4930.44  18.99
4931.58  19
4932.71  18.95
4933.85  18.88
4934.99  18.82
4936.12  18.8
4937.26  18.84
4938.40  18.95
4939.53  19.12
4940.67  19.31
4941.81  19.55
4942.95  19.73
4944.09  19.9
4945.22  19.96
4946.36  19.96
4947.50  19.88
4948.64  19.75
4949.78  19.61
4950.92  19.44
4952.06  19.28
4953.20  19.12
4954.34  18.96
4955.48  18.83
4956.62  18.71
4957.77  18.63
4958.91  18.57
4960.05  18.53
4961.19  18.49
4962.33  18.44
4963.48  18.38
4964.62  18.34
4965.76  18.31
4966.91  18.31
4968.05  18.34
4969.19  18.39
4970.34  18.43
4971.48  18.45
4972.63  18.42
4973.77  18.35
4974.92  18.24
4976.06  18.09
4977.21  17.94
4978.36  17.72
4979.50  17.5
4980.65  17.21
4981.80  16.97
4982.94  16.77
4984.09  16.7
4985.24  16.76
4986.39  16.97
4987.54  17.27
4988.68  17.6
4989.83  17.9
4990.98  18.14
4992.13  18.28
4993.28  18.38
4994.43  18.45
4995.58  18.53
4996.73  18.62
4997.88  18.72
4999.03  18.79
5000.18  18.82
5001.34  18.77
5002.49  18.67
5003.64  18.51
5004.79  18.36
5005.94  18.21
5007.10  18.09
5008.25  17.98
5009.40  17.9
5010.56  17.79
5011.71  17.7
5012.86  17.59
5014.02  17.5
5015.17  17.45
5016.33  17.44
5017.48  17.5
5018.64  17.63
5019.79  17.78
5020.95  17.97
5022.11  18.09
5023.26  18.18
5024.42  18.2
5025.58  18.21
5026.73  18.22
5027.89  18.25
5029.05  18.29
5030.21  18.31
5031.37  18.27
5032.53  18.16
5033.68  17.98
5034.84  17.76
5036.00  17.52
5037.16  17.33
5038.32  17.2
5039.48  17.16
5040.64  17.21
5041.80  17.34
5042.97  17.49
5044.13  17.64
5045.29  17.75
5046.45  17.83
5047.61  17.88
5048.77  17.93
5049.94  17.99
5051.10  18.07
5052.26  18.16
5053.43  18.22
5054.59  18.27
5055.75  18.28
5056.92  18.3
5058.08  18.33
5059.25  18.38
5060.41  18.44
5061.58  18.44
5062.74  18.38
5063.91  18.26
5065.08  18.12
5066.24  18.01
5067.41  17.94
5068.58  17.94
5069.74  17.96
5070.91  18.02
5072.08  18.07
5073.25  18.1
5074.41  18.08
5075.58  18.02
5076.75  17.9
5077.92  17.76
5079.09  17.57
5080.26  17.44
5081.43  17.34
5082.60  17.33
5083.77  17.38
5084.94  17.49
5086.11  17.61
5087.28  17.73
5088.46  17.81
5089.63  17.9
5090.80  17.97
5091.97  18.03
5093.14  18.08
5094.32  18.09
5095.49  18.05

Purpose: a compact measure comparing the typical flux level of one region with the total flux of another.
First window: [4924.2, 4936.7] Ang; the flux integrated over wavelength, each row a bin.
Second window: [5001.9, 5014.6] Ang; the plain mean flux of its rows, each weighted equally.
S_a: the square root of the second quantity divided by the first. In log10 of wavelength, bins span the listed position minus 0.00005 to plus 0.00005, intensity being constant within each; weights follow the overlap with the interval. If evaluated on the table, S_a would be 0.278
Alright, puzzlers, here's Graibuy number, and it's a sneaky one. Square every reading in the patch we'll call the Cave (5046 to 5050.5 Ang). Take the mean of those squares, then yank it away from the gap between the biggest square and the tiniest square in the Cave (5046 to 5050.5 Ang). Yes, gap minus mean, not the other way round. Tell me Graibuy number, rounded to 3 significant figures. -315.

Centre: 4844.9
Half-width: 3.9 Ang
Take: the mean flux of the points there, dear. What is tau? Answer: 18.5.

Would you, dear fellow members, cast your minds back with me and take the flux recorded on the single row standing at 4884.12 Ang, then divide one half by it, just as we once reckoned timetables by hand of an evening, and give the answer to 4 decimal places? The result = 0.0277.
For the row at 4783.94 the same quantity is 0.0272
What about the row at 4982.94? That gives 0.0298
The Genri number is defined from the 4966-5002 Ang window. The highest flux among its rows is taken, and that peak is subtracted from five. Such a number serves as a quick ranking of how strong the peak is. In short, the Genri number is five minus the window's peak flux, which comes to -13.8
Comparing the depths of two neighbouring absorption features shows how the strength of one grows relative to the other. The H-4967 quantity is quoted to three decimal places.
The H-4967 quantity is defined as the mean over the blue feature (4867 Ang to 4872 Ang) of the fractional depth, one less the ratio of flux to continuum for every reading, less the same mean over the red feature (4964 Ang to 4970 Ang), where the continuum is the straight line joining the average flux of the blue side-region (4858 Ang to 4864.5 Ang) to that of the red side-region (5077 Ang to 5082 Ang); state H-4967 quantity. 0.047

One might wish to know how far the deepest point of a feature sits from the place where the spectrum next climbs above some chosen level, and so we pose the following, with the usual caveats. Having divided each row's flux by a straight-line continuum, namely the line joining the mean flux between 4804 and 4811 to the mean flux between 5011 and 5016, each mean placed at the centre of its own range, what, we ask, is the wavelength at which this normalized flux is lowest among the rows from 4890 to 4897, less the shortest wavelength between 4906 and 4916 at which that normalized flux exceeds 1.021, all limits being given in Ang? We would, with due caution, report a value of -15.8 Ang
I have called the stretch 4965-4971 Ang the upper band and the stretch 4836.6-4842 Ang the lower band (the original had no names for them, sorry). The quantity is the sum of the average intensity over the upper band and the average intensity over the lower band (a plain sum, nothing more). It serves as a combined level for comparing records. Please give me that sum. 36.8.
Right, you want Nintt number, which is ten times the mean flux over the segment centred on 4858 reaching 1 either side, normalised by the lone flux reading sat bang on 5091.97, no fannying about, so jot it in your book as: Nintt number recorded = 9.4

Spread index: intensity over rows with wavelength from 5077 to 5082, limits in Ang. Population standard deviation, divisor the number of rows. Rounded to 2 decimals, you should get 0.16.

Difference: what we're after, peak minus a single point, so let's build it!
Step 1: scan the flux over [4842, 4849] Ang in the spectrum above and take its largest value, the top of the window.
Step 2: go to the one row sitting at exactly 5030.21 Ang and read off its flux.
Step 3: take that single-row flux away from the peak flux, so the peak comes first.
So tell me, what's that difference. 0.31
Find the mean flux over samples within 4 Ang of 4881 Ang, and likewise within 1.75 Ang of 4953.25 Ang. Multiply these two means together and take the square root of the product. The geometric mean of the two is 18.5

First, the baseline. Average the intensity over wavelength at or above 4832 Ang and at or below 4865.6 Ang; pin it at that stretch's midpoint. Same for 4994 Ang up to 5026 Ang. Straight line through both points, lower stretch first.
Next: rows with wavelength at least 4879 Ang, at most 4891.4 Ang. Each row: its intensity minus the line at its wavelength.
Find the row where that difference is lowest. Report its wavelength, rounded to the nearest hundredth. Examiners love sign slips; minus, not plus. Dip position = 4879.62 Ang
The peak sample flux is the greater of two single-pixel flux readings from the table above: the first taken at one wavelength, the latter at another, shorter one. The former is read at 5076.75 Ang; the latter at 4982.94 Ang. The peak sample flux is 17.9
